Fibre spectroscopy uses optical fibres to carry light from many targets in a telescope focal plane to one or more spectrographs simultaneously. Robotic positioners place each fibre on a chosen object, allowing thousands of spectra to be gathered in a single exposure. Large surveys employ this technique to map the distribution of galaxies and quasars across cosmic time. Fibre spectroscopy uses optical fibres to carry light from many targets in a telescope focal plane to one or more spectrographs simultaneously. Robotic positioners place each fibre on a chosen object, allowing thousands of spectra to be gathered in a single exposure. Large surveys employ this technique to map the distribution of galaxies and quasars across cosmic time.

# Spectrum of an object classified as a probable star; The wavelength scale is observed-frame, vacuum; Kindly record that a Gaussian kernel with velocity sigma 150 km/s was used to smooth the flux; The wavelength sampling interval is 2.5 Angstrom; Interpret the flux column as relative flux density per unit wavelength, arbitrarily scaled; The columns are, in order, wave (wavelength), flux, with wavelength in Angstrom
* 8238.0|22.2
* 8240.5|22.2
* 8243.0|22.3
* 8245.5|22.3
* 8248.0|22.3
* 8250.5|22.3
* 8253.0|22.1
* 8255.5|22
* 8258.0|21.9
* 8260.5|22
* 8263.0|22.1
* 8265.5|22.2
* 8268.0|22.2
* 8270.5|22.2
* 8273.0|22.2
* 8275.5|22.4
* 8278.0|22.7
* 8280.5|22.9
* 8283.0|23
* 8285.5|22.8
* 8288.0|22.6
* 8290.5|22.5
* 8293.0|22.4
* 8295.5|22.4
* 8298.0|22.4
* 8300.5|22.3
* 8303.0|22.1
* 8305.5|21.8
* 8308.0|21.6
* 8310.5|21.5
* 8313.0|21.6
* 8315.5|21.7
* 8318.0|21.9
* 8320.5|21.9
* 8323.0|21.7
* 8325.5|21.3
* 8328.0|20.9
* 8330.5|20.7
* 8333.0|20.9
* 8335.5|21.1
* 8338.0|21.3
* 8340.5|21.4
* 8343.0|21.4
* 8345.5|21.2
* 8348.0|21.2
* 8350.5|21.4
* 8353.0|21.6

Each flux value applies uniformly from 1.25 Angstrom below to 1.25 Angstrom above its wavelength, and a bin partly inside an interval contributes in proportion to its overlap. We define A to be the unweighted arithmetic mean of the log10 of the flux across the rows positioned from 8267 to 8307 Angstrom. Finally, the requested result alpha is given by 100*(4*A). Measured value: 540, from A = 1.35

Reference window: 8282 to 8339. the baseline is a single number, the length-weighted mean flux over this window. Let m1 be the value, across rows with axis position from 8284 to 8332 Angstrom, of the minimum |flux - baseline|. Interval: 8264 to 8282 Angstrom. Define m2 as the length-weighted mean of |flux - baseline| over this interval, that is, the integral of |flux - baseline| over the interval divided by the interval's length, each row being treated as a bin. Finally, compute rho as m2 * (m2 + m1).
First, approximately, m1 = 0.04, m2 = 0.56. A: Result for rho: 0.34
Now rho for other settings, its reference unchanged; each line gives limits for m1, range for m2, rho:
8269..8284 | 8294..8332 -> 0.29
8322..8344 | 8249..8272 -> 0.11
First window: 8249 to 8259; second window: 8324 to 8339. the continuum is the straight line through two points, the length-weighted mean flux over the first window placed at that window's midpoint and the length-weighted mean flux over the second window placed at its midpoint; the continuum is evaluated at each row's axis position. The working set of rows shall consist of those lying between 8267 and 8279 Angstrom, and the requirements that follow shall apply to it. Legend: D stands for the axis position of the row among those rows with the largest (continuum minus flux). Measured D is 8268.0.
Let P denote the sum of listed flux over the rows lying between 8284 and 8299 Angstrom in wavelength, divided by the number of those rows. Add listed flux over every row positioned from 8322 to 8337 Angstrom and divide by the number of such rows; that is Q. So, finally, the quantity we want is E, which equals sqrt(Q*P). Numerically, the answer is 21.8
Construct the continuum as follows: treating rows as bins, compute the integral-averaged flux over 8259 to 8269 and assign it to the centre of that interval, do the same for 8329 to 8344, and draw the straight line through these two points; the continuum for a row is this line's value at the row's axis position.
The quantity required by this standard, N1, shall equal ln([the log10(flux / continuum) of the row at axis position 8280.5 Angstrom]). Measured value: -3.93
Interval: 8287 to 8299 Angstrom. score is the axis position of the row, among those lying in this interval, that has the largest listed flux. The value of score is 8288.0 Angstrom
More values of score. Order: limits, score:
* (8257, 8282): 8280.5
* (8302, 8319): 8303.0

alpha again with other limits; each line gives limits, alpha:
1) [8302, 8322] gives 535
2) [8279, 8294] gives 542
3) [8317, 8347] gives 531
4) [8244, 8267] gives 538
